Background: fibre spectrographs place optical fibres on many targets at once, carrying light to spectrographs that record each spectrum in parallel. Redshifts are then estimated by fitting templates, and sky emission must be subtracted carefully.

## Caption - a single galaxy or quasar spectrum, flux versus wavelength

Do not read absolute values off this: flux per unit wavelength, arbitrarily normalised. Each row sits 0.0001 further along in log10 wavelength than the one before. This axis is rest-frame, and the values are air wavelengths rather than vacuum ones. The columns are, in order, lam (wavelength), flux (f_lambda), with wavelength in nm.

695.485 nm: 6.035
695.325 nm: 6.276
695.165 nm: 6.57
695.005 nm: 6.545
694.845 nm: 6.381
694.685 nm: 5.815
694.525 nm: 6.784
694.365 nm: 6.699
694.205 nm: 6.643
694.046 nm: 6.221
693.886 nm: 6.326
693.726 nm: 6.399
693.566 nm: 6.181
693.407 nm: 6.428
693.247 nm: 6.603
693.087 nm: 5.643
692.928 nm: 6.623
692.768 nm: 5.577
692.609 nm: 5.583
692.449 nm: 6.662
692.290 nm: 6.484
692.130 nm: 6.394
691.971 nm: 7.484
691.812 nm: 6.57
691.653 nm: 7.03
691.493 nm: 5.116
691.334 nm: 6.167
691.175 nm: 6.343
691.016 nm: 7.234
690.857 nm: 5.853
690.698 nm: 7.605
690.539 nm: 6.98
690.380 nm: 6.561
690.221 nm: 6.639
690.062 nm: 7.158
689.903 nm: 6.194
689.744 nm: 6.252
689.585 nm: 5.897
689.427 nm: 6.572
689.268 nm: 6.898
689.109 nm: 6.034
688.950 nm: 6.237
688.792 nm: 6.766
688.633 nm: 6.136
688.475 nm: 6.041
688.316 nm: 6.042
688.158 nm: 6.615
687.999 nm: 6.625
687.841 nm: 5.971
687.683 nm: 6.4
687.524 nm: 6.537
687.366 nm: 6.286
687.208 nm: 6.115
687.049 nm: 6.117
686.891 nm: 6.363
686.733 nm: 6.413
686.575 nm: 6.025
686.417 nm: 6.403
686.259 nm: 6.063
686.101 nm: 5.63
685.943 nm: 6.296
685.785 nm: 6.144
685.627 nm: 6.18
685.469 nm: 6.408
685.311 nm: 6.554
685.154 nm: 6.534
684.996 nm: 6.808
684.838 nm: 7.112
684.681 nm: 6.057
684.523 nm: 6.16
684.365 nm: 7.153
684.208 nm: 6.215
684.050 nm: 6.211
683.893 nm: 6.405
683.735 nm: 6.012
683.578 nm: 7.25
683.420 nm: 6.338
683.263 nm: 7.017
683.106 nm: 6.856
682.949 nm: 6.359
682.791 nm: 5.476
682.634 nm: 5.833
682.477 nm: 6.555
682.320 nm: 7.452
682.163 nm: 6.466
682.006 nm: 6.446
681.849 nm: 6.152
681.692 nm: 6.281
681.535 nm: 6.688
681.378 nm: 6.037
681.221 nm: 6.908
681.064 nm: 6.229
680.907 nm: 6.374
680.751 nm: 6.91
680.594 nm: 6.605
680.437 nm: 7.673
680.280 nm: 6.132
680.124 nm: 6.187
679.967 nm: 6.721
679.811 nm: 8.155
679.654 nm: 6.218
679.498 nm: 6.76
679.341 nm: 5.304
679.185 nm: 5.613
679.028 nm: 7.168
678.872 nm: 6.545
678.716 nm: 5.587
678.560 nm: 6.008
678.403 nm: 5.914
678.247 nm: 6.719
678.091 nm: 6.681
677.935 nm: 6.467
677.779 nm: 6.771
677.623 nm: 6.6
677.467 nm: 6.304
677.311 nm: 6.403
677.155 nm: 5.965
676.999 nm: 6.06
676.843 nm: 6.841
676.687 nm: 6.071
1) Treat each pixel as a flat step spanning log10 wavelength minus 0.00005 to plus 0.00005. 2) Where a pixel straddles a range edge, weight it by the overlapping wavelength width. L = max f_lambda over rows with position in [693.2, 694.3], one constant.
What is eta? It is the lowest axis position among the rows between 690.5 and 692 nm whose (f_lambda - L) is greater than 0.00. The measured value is 690.539 nm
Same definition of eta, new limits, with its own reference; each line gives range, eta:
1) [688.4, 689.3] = 688.792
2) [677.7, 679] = 677.779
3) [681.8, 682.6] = 682.320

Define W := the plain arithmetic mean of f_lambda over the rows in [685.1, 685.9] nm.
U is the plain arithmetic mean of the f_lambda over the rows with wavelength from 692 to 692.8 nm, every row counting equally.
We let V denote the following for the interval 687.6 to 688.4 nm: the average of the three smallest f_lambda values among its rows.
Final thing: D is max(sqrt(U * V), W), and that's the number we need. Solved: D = 6.36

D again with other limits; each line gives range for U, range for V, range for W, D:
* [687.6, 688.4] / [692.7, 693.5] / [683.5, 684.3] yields 6.42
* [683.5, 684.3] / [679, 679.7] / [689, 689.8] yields 6.33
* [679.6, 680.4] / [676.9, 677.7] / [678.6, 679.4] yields 6.39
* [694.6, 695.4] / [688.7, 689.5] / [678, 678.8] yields 6.30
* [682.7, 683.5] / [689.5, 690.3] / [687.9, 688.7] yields 6.29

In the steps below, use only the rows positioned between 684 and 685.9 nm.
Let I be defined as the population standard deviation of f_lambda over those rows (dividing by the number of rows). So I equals 0.36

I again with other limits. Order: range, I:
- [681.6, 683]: 0.51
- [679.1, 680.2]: 0.86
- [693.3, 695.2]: 0.25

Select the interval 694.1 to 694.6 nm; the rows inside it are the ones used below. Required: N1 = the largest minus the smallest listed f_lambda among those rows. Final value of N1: 0.14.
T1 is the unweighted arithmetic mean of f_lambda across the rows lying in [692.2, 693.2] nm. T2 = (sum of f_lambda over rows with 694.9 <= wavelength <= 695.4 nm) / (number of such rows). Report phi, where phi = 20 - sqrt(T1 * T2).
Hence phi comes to 13.72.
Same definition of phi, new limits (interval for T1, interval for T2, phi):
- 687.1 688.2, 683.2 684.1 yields 13.55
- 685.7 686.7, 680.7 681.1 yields 13.70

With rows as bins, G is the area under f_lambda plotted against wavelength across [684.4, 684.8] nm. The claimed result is 2.5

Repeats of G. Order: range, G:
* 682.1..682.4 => 2.1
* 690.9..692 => 7.2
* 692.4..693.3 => 5.5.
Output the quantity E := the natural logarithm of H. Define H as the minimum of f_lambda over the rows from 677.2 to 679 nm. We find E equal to 1.72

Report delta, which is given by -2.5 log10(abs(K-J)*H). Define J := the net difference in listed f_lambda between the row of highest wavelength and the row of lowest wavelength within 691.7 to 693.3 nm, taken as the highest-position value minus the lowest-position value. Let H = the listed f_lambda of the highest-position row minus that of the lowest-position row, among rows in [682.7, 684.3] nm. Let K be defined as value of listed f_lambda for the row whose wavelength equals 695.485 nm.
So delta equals -1.6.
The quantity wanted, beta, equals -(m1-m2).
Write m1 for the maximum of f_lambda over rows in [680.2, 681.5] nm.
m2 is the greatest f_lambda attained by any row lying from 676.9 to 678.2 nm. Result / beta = -0.90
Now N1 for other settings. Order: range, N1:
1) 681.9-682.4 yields 1.01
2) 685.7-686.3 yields 0.67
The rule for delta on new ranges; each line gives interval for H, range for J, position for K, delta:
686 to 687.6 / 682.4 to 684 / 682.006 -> -1.9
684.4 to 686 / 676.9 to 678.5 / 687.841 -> 0.2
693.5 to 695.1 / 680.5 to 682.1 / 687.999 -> -1.0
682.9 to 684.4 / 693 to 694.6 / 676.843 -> -1.6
